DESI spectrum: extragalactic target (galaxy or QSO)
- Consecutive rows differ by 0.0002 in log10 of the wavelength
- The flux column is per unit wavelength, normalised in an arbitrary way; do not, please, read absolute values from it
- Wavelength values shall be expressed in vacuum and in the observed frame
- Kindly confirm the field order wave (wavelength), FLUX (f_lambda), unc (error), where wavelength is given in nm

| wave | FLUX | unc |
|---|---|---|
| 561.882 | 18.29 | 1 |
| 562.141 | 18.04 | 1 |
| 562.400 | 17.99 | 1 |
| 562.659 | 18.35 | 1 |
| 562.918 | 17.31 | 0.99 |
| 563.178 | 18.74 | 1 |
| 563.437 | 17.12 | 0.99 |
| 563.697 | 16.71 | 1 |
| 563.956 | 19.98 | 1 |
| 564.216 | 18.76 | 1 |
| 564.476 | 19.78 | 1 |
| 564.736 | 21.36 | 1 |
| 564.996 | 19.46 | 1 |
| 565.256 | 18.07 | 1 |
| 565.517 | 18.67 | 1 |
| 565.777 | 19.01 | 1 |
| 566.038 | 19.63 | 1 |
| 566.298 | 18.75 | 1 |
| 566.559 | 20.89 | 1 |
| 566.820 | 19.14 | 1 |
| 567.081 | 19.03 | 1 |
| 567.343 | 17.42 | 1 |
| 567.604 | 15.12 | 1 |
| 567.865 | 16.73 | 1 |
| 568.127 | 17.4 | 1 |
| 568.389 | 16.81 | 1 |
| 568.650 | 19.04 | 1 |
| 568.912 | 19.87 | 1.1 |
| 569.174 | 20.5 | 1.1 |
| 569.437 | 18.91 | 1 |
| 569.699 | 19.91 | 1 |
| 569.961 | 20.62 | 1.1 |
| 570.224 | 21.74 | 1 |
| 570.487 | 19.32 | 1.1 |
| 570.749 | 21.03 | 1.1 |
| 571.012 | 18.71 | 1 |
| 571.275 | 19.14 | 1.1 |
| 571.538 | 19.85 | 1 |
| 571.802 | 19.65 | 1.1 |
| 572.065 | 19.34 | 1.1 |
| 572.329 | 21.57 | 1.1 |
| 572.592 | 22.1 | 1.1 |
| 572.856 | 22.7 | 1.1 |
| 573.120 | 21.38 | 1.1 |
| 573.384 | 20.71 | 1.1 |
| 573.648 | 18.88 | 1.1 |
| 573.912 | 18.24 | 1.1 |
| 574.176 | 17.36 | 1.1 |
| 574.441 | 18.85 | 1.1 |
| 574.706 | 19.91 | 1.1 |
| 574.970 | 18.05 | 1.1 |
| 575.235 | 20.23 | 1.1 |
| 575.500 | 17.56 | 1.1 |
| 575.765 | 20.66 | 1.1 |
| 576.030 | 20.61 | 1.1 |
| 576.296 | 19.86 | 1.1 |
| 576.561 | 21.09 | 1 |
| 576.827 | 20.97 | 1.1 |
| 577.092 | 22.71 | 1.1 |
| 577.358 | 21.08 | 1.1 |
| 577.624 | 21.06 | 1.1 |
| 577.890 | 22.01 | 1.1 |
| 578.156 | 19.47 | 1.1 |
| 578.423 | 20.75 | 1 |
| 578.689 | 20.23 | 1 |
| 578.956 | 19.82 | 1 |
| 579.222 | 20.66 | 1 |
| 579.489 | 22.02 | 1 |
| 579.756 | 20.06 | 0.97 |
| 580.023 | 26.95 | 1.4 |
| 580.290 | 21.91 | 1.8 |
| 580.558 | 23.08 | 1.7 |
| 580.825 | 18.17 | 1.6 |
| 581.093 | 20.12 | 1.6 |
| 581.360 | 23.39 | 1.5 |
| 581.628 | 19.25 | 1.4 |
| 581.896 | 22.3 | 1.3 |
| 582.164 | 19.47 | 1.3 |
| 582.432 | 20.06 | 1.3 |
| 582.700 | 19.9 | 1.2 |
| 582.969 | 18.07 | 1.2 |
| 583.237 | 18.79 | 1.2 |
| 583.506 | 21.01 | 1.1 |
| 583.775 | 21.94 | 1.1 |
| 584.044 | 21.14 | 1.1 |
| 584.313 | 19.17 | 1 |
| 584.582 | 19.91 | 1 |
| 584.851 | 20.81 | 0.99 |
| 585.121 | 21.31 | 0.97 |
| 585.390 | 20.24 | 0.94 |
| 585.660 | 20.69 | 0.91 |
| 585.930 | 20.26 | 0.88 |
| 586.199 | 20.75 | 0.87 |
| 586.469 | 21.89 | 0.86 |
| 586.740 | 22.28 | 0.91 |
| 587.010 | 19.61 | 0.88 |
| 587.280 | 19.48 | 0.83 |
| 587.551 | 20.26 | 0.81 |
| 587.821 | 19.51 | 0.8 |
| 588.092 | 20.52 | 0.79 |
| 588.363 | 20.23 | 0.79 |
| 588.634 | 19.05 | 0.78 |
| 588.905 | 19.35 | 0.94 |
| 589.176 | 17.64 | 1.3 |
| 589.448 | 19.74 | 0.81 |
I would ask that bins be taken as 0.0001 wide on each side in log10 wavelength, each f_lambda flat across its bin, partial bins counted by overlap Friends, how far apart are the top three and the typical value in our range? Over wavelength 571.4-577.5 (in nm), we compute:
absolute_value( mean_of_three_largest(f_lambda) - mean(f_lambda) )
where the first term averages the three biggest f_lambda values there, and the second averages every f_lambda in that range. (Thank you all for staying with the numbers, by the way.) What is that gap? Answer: 2.36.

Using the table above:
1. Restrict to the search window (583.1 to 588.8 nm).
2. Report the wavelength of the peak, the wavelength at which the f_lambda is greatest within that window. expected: 586.740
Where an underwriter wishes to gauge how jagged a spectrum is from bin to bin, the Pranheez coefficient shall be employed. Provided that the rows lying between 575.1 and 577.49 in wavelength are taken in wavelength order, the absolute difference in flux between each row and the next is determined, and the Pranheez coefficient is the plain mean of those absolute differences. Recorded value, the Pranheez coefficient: 1.4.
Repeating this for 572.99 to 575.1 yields 1.2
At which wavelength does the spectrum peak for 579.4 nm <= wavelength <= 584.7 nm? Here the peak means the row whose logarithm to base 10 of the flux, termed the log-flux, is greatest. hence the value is 580.023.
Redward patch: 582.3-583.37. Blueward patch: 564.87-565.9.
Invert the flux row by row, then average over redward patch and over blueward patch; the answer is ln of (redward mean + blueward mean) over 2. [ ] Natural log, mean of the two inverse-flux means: -2.94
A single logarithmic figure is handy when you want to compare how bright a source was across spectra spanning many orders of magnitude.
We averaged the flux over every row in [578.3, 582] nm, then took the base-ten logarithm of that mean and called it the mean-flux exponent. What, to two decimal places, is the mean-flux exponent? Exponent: 1.33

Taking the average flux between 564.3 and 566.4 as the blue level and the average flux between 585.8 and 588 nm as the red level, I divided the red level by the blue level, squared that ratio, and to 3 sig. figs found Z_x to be 1.12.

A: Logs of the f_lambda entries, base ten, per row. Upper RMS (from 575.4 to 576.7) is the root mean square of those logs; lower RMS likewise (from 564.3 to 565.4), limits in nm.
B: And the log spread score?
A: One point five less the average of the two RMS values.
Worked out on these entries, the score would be 0.204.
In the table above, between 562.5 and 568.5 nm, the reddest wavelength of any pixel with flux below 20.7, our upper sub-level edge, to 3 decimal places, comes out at 568.389 nm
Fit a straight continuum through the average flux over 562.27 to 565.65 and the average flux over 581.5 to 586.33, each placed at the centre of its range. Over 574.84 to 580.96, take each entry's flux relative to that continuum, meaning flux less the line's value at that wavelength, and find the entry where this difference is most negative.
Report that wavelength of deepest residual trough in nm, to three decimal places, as 575.500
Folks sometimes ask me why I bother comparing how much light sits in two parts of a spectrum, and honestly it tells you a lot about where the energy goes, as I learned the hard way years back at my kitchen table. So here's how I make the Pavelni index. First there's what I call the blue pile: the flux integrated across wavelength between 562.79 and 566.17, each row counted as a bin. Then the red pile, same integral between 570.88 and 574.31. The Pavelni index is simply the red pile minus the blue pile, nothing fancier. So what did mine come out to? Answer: 4.9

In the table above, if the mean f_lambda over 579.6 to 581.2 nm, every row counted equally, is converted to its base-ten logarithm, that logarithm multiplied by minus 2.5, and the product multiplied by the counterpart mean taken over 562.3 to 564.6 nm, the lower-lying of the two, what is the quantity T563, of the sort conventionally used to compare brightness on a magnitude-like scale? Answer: -61.2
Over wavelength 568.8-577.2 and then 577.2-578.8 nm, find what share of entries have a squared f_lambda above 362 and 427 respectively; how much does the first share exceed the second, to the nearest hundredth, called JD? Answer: 0.08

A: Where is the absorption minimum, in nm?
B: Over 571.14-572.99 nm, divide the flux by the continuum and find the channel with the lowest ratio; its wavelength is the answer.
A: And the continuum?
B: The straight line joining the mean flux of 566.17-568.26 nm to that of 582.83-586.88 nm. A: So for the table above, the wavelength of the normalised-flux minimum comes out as 571.275 nm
